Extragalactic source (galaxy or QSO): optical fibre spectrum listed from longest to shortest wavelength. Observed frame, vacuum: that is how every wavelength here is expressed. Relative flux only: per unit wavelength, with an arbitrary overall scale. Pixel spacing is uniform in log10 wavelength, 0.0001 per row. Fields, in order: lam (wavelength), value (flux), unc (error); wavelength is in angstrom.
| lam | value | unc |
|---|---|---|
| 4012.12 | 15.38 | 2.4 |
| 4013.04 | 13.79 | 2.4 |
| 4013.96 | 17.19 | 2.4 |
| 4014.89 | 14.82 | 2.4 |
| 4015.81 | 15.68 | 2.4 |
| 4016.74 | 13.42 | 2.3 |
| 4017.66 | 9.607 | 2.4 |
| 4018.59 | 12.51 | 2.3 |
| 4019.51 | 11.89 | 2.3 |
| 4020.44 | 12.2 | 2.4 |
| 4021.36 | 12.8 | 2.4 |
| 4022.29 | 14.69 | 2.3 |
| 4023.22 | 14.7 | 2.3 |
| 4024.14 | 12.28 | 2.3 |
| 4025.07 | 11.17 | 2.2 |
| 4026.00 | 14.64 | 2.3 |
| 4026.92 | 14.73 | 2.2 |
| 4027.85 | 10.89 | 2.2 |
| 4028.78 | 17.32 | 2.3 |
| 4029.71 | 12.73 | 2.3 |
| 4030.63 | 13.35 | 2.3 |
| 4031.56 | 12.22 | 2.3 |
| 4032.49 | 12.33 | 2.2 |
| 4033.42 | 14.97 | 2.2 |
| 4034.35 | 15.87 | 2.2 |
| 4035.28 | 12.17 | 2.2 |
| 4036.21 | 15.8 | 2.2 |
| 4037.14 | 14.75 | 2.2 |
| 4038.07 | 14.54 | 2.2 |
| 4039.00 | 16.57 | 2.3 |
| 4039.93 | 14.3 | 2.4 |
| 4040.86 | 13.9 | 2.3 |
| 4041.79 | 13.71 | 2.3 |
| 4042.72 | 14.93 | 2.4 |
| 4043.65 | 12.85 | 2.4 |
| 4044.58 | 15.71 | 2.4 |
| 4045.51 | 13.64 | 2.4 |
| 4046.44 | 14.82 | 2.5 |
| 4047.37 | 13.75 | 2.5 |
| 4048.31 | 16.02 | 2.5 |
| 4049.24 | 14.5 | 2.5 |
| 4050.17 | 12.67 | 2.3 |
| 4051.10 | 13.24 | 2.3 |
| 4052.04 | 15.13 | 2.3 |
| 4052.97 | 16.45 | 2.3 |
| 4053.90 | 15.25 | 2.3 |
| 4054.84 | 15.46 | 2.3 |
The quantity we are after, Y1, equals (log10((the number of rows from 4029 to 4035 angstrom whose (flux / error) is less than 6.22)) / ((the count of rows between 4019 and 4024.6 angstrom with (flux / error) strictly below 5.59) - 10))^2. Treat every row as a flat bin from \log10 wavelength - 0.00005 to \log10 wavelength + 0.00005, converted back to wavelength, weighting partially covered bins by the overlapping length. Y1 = 0.0101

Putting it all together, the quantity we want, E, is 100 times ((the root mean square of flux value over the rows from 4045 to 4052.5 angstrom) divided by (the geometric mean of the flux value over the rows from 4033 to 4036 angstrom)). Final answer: 100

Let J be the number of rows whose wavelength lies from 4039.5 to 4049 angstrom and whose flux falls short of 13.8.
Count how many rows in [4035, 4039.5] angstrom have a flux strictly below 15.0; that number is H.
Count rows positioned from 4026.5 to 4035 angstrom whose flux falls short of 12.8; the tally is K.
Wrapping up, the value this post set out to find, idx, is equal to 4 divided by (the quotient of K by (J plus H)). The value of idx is 7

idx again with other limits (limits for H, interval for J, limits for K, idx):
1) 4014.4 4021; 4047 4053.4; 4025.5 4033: 9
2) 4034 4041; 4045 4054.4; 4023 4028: 12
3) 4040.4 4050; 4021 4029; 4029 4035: 16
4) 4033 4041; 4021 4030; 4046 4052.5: 44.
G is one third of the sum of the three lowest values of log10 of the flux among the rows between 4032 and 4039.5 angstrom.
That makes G 1.11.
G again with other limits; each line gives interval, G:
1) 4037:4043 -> 1.15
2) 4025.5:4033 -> 1.07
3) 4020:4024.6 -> 1.09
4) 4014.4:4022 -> 1.05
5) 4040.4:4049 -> 1.13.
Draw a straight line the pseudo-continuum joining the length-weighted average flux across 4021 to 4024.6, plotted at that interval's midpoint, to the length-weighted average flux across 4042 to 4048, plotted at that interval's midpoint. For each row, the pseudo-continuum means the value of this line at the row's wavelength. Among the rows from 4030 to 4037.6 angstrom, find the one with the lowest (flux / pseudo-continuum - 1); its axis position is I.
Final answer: 4035.28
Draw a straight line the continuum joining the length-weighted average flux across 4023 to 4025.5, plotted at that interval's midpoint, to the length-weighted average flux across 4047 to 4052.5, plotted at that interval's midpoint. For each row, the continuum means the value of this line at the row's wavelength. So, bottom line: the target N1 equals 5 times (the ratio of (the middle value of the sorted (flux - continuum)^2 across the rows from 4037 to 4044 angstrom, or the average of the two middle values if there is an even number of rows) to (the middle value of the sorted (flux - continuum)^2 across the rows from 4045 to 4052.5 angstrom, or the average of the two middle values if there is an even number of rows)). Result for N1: 8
